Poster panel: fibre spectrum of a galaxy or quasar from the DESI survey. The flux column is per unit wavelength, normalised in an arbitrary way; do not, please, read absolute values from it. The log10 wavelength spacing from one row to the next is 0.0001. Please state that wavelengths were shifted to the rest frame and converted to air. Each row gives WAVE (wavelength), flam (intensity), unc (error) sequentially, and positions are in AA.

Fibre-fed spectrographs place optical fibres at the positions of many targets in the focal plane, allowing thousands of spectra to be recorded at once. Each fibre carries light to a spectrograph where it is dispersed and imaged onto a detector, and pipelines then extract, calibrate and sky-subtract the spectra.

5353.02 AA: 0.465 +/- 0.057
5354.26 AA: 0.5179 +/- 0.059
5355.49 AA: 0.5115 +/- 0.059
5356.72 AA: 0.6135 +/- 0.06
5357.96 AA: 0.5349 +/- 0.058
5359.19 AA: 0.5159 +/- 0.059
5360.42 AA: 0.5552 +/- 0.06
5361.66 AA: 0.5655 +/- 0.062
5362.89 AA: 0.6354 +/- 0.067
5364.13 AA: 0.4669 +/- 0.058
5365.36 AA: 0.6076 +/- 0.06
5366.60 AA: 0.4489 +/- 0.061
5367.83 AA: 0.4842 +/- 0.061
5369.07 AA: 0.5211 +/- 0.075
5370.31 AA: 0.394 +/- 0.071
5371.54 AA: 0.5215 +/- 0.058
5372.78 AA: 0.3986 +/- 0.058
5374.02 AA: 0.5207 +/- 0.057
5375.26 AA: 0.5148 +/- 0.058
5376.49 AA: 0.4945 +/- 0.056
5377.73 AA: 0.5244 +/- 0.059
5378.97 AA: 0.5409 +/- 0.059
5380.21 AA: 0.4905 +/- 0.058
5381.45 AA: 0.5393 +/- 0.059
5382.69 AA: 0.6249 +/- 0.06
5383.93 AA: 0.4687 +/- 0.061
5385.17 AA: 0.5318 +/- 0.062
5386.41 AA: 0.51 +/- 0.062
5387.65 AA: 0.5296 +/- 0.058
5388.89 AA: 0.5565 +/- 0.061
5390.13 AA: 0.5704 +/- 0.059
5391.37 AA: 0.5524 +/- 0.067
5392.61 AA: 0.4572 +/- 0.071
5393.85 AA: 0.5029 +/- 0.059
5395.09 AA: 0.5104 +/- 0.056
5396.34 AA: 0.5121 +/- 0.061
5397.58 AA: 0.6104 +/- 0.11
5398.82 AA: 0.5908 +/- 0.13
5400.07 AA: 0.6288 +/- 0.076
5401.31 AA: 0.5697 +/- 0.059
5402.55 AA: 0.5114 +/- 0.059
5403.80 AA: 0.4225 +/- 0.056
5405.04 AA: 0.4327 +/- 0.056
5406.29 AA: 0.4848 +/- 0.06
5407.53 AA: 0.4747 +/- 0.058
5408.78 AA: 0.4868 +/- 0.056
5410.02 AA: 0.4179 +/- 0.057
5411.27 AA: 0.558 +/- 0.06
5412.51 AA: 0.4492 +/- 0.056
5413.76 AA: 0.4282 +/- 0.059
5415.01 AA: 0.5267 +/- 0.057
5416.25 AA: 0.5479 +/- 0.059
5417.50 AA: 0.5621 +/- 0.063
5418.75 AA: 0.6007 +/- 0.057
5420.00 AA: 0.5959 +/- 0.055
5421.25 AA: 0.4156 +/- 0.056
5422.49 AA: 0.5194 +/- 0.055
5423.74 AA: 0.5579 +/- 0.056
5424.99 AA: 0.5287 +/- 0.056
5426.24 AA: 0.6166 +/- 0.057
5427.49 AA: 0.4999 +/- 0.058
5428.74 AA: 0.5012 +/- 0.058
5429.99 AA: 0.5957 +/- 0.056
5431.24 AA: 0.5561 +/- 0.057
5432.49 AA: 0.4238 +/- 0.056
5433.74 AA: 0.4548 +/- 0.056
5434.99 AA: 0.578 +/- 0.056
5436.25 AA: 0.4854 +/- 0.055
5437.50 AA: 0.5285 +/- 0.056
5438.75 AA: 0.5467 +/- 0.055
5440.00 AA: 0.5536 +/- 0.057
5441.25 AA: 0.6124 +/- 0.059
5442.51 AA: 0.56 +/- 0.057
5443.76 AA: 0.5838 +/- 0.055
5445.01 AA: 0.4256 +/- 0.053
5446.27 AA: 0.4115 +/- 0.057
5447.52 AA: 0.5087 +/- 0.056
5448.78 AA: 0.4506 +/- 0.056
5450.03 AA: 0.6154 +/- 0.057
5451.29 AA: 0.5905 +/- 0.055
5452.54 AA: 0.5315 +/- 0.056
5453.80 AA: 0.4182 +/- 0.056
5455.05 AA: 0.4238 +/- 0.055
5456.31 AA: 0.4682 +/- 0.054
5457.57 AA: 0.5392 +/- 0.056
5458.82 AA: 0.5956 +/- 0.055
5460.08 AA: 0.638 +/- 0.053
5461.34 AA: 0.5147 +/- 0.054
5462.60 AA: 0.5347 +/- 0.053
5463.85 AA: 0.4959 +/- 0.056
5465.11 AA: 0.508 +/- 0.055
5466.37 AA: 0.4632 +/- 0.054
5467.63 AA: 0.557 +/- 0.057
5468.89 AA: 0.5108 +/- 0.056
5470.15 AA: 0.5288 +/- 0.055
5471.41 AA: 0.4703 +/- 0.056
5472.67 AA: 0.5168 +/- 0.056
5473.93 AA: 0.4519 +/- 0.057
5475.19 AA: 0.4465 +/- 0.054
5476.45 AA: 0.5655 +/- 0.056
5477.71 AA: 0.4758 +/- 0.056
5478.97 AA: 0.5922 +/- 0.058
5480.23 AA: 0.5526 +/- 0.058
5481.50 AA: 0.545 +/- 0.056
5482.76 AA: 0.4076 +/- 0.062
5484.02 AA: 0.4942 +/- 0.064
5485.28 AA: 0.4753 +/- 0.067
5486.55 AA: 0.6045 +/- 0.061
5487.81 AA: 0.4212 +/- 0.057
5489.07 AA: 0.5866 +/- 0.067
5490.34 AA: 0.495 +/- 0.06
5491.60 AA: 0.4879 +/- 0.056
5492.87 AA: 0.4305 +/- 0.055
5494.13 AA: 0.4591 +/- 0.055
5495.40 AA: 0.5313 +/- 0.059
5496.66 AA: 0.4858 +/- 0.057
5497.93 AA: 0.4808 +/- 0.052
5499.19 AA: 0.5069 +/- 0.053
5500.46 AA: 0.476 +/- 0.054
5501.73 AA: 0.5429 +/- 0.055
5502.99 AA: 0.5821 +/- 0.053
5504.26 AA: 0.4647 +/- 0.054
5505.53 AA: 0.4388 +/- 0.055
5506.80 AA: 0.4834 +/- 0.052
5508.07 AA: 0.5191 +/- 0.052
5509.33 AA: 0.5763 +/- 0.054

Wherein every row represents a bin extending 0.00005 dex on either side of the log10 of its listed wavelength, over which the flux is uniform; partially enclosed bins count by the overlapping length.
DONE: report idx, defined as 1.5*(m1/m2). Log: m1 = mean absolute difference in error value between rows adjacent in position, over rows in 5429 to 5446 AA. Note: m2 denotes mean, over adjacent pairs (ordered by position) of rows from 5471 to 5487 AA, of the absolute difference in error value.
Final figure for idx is 0.83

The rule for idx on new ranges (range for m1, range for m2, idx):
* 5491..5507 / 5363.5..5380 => 0.80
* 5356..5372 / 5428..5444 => 5.40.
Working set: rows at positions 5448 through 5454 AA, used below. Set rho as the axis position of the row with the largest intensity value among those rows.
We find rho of 5450.03 AA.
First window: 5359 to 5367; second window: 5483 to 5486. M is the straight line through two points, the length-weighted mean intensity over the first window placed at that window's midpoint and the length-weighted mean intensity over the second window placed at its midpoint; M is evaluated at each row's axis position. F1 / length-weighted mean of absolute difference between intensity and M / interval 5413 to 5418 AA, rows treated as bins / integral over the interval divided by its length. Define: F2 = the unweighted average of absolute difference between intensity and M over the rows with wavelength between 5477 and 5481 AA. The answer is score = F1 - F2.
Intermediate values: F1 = 0.04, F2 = 0.0632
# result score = -0.018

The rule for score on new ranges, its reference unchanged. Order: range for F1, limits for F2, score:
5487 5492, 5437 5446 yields -0.009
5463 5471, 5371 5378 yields -0.013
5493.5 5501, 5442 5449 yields -0.036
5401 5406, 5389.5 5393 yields 0.017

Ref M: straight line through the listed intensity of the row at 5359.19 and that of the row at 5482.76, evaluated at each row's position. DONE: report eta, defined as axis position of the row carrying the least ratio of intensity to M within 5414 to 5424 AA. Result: 5421.25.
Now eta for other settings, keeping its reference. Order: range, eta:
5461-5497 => 5482.76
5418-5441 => 5421.25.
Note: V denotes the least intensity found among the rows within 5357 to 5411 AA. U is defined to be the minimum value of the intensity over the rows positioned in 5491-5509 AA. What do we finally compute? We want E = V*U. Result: 0.170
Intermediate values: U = 0.4305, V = 0.394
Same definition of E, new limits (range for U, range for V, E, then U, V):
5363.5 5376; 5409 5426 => 0.164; 0.394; 0.4156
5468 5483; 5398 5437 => 0.169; 0.4076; 0.4156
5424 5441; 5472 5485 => 0.173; 0.4238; 0.4076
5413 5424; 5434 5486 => 0.169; 0.4156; 0.4076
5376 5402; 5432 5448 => 0.188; 0.4572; 0.4115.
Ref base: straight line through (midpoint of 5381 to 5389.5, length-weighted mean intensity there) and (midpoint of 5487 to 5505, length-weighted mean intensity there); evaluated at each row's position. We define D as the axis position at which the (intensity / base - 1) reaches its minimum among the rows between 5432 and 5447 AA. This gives 5446.27 AA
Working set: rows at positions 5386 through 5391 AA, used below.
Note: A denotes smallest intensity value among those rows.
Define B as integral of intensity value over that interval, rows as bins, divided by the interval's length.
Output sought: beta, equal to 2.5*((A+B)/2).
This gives 1.32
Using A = 0.51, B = 0.54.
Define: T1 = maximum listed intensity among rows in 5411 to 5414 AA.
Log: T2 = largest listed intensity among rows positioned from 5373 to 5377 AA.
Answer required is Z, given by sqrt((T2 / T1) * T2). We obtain 0.70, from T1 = 0.558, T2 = 0.5207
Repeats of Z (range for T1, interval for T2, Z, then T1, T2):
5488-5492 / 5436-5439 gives 0.71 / 0.5866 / 0.5467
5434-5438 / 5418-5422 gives 0.79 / 0.578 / 0.6007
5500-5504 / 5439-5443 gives 0.80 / 0.5821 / 0.6124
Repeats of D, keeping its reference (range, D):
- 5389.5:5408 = 5403.80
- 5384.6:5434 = 5410.02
